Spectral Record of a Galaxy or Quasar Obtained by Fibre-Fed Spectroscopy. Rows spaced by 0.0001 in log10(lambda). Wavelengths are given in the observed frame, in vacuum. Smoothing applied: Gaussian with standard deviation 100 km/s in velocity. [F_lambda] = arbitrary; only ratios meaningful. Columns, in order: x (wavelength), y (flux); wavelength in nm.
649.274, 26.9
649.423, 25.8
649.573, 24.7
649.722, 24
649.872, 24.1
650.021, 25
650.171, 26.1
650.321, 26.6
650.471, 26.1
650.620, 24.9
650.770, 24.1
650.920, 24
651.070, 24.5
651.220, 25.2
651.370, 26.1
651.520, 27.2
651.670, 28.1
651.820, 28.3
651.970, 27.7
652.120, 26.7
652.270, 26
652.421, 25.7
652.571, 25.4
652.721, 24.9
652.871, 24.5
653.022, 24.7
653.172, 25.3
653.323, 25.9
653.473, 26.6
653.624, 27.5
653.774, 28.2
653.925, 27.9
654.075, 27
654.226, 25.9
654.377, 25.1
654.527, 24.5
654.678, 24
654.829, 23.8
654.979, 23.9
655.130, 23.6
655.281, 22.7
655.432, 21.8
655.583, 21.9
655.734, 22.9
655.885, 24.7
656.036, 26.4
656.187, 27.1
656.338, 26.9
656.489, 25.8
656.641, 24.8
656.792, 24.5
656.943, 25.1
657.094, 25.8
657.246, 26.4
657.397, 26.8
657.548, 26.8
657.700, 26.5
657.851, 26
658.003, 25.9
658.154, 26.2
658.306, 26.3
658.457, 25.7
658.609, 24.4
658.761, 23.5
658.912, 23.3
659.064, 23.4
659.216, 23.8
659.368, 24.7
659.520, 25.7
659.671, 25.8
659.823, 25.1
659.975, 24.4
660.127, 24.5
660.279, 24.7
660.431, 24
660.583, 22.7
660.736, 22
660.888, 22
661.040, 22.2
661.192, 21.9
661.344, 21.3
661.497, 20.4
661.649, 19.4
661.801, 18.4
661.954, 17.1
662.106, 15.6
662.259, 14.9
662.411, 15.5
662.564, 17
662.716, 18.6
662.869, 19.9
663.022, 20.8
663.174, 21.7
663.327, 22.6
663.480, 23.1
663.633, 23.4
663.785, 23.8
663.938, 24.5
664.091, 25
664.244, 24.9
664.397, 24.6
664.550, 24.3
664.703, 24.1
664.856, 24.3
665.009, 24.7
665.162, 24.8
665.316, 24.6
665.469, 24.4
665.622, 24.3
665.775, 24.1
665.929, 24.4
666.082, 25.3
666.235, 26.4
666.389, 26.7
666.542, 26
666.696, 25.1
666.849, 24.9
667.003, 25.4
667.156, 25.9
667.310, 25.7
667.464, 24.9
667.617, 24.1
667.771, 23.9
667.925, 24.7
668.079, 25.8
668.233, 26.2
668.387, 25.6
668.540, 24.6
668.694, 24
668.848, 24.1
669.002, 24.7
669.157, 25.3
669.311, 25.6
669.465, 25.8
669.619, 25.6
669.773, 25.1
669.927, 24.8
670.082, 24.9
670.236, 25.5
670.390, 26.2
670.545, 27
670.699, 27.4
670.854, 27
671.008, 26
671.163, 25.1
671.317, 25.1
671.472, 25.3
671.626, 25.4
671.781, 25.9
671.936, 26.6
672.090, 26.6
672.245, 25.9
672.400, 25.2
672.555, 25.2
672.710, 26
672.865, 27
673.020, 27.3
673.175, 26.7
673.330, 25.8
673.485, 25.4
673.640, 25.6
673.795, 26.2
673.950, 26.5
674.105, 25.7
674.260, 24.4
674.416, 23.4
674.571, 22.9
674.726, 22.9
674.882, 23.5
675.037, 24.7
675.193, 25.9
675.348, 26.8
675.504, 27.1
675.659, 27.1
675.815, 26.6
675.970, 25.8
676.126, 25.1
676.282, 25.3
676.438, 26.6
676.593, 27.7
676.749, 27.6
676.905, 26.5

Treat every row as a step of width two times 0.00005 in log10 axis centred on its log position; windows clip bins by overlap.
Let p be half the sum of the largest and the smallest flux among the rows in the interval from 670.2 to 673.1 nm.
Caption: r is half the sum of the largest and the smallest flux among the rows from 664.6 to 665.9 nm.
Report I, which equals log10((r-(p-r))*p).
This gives 2.77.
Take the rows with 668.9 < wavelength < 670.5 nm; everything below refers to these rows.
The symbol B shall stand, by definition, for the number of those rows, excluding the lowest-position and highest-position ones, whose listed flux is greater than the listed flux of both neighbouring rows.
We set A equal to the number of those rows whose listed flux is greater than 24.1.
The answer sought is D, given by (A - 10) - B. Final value -1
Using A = 10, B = 1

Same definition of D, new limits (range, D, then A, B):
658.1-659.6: -5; 6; 1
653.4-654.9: -3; 8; 1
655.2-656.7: -5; 6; 1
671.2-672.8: 0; 10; 0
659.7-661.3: -8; 4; 2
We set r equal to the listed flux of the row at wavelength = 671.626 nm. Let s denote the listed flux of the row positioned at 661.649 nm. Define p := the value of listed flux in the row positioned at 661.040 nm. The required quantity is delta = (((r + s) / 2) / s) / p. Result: 0.052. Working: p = 22.2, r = 25.4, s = 19.4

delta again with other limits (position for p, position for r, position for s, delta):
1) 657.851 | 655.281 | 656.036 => 0.036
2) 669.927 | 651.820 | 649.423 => 0.042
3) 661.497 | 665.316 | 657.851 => 0.048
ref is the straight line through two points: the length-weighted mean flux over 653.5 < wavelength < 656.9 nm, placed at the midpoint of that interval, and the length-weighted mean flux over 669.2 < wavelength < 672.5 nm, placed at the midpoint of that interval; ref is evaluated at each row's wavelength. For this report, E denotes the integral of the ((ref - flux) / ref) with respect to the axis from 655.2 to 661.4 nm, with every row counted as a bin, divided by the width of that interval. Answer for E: 0.03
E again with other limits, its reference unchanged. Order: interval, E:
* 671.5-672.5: 0.00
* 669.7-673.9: 0.00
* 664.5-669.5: 0.02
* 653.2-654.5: -0.07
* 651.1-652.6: -0.07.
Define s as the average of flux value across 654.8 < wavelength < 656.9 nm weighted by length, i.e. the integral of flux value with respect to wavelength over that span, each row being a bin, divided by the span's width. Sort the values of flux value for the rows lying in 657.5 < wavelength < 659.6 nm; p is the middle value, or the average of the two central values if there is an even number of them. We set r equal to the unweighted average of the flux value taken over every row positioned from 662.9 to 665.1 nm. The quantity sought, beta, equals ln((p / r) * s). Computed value 3.27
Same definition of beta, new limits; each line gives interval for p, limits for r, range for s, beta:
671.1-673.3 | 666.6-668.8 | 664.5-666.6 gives 3.25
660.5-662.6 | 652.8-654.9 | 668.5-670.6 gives 2.97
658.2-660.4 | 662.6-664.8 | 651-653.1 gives 3.33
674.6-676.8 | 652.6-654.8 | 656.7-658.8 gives 3.26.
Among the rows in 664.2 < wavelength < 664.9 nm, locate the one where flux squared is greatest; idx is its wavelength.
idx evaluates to 664.244 nm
